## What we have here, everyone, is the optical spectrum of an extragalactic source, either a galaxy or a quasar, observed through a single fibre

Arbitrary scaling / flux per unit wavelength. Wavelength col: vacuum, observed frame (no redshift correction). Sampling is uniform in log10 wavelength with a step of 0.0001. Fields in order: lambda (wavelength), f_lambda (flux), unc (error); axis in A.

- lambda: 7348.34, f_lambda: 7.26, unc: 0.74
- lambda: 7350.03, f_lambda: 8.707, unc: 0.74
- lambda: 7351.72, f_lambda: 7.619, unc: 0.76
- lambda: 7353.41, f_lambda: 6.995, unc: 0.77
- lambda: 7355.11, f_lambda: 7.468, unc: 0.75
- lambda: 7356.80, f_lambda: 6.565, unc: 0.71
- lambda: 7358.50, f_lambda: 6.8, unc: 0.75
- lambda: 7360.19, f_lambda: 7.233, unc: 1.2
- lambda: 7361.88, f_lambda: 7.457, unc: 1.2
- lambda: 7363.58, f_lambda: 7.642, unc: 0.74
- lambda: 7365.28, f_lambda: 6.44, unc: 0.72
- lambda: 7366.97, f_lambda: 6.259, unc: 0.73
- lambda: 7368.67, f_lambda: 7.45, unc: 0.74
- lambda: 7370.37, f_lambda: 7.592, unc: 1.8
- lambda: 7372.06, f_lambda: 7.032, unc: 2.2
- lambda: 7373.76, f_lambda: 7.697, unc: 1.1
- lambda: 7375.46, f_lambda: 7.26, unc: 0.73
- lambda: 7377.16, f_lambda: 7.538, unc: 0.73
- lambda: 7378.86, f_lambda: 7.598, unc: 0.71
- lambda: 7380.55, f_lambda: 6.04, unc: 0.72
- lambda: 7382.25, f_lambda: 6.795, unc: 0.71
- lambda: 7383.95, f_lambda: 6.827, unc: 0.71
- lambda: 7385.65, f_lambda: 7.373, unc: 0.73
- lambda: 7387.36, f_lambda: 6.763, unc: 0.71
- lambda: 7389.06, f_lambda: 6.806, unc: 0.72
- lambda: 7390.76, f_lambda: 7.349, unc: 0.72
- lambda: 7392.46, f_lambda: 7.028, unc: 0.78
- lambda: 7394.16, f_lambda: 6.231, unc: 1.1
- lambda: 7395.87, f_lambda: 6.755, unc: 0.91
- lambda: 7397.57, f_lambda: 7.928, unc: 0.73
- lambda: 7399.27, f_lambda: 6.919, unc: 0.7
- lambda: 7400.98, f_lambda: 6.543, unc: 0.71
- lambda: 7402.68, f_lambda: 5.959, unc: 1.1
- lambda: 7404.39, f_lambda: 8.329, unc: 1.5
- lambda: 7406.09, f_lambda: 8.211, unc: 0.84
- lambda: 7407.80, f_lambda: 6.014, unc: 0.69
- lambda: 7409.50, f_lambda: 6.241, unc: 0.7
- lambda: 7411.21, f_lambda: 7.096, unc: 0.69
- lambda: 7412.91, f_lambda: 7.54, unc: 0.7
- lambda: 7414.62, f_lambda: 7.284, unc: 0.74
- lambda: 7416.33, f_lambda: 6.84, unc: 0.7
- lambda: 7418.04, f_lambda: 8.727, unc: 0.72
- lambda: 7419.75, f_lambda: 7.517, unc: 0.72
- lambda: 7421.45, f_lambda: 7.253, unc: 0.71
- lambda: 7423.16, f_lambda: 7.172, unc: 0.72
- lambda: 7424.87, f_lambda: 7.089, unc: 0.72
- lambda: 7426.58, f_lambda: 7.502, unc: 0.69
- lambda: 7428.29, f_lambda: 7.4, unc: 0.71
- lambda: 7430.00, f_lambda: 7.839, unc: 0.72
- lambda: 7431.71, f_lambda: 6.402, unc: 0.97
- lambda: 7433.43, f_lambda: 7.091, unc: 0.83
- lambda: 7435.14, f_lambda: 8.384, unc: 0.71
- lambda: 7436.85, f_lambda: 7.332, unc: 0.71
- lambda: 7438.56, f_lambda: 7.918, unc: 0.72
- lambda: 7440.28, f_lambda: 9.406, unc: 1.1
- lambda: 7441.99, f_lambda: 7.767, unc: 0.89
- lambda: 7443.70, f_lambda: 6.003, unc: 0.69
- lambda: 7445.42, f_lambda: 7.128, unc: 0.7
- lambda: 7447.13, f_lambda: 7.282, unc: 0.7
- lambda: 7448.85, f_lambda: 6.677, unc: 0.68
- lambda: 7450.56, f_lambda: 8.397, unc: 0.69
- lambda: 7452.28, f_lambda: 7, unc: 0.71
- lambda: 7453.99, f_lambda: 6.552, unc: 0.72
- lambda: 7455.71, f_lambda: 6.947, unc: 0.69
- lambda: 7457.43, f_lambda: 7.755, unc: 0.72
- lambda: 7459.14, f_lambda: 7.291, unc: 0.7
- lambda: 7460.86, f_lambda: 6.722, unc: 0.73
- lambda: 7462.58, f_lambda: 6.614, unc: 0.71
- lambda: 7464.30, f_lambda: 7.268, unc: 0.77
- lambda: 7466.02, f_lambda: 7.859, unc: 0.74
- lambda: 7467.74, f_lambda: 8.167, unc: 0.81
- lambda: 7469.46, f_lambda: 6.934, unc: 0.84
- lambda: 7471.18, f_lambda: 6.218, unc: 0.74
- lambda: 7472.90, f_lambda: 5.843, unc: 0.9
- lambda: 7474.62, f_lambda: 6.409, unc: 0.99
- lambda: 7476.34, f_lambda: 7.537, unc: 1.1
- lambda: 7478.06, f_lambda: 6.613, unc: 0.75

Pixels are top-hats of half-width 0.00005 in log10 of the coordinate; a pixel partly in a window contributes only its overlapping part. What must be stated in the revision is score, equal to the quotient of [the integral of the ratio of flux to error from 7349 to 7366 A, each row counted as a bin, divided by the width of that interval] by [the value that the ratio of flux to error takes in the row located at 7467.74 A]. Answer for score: 0.90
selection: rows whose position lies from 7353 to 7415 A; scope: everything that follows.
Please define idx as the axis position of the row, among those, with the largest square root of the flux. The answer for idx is 7404.39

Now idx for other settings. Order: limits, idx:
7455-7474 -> 7467.74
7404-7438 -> 7418.04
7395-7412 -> 7404.39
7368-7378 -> 7373.76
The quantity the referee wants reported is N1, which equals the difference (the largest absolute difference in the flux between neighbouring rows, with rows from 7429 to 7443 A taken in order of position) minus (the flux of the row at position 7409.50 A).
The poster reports -4.6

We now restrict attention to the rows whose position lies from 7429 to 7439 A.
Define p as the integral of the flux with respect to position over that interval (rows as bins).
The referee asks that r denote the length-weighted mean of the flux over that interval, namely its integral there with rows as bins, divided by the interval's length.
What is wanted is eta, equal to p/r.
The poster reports 10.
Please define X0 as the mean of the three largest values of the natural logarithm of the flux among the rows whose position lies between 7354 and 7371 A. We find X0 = 2.02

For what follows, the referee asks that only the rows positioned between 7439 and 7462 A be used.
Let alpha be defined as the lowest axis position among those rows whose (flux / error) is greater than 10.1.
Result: 7445.42 A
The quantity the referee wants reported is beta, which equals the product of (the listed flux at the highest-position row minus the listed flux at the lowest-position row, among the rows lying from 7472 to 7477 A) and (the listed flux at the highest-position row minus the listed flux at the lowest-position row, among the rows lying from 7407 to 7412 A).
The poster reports 1.8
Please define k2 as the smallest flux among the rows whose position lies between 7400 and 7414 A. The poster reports 5.959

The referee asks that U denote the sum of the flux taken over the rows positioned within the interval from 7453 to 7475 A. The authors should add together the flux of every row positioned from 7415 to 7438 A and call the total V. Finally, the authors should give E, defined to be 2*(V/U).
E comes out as 2.13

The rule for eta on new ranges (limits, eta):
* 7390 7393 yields 3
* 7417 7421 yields 4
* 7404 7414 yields 10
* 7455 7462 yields 7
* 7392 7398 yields 6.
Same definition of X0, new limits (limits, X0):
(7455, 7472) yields 2.07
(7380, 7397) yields 1.98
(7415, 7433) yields 2.08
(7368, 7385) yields 2.03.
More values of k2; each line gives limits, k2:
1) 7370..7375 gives 7.032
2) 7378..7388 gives 6.04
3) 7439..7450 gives 6.003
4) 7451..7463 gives 6.552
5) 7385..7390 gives 6.763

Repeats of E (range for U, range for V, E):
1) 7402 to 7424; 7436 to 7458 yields 2.04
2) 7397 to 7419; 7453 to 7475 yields 1.93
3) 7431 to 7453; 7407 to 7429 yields 1.94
